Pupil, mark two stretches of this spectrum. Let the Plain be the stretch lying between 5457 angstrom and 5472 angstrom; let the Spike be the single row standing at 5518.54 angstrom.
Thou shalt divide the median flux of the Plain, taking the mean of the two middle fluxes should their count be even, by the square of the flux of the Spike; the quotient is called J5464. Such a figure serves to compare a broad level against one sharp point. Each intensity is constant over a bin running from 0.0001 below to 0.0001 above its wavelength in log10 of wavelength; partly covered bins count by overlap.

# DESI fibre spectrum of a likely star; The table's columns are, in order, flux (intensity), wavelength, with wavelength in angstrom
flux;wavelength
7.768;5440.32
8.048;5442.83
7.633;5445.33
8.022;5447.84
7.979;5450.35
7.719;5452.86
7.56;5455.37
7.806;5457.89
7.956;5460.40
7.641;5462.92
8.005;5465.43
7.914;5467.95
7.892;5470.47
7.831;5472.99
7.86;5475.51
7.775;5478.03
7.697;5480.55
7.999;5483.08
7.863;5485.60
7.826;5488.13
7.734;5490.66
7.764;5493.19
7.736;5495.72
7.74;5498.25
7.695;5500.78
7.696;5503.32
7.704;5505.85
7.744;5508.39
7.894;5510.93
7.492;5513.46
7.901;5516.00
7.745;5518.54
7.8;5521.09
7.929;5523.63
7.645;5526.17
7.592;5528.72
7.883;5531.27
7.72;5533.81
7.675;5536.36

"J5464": 0.132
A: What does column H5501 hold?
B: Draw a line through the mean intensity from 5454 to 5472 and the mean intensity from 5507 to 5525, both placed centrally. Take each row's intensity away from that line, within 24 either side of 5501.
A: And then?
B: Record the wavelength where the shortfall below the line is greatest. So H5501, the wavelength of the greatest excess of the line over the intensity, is 5513.46 angstrom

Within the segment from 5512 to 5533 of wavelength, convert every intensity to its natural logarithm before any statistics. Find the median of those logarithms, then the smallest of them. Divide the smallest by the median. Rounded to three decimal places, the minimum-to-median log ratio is 0.982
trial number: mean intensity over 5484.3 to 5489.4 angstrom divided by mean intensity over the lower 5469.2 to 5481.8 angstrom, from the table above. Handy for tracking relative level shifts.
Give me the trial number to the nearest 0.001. 1.004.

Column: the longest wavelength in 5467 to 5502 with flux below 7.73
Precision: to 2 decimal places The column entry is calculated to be 5500.78 angstrom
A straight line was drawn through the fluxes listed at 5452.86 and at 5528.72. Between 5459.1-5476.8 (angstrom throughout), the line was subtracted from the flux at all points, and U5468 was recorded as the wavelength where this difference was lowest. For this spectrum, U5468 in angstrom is 5462.92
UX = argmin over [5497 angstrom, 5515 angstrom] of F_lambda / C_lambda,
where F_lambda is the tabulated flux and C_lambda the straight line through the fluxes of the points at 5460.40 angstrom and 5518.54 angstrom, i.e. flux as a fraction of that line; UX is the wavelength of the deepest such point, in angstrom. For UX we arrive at 5513.46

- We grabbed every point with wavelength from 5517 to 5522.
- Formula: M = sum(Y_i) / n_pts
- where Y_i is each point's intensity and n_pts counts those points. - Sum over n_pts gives 7.77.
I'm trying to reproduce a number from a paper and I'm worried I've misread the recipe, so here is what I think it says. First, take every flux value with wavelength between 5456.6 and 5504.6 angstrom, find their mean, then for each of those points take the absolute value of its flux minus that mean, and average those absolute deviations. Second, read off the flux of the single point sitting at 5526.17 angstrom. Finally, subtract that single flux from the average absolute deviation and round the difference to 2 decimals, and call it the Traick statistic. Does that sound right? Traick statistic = -7.56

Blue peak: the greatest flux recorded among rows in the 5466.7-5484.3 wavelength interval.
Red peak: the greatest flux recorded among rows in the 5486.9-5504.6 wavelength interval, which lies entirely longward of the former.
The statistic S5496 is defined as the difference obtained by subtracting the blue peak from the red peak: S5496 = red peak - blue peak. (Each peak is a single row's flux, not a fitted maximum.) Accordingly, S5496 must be -0.17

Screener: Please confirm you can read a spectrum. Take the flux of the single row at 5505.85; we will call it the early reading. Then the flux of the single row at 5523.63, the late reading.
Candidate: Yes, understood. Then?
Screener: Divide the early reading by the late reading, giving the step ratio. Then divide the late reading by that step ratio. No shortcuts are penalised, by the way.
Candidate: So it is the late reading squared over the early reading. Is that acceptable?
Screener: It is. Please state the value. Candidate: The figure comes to 8.2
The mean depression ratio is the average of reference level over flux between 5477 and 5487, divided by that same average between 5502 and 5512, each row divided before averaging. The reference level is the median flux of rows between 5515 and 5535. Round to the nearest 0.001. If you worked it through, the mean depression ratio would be 0.991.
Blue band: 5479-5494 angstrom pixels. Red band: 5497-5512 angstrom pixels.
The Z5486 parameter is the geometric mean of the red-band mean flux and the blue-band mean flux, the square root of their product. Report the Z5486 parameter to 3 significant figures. 7.78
